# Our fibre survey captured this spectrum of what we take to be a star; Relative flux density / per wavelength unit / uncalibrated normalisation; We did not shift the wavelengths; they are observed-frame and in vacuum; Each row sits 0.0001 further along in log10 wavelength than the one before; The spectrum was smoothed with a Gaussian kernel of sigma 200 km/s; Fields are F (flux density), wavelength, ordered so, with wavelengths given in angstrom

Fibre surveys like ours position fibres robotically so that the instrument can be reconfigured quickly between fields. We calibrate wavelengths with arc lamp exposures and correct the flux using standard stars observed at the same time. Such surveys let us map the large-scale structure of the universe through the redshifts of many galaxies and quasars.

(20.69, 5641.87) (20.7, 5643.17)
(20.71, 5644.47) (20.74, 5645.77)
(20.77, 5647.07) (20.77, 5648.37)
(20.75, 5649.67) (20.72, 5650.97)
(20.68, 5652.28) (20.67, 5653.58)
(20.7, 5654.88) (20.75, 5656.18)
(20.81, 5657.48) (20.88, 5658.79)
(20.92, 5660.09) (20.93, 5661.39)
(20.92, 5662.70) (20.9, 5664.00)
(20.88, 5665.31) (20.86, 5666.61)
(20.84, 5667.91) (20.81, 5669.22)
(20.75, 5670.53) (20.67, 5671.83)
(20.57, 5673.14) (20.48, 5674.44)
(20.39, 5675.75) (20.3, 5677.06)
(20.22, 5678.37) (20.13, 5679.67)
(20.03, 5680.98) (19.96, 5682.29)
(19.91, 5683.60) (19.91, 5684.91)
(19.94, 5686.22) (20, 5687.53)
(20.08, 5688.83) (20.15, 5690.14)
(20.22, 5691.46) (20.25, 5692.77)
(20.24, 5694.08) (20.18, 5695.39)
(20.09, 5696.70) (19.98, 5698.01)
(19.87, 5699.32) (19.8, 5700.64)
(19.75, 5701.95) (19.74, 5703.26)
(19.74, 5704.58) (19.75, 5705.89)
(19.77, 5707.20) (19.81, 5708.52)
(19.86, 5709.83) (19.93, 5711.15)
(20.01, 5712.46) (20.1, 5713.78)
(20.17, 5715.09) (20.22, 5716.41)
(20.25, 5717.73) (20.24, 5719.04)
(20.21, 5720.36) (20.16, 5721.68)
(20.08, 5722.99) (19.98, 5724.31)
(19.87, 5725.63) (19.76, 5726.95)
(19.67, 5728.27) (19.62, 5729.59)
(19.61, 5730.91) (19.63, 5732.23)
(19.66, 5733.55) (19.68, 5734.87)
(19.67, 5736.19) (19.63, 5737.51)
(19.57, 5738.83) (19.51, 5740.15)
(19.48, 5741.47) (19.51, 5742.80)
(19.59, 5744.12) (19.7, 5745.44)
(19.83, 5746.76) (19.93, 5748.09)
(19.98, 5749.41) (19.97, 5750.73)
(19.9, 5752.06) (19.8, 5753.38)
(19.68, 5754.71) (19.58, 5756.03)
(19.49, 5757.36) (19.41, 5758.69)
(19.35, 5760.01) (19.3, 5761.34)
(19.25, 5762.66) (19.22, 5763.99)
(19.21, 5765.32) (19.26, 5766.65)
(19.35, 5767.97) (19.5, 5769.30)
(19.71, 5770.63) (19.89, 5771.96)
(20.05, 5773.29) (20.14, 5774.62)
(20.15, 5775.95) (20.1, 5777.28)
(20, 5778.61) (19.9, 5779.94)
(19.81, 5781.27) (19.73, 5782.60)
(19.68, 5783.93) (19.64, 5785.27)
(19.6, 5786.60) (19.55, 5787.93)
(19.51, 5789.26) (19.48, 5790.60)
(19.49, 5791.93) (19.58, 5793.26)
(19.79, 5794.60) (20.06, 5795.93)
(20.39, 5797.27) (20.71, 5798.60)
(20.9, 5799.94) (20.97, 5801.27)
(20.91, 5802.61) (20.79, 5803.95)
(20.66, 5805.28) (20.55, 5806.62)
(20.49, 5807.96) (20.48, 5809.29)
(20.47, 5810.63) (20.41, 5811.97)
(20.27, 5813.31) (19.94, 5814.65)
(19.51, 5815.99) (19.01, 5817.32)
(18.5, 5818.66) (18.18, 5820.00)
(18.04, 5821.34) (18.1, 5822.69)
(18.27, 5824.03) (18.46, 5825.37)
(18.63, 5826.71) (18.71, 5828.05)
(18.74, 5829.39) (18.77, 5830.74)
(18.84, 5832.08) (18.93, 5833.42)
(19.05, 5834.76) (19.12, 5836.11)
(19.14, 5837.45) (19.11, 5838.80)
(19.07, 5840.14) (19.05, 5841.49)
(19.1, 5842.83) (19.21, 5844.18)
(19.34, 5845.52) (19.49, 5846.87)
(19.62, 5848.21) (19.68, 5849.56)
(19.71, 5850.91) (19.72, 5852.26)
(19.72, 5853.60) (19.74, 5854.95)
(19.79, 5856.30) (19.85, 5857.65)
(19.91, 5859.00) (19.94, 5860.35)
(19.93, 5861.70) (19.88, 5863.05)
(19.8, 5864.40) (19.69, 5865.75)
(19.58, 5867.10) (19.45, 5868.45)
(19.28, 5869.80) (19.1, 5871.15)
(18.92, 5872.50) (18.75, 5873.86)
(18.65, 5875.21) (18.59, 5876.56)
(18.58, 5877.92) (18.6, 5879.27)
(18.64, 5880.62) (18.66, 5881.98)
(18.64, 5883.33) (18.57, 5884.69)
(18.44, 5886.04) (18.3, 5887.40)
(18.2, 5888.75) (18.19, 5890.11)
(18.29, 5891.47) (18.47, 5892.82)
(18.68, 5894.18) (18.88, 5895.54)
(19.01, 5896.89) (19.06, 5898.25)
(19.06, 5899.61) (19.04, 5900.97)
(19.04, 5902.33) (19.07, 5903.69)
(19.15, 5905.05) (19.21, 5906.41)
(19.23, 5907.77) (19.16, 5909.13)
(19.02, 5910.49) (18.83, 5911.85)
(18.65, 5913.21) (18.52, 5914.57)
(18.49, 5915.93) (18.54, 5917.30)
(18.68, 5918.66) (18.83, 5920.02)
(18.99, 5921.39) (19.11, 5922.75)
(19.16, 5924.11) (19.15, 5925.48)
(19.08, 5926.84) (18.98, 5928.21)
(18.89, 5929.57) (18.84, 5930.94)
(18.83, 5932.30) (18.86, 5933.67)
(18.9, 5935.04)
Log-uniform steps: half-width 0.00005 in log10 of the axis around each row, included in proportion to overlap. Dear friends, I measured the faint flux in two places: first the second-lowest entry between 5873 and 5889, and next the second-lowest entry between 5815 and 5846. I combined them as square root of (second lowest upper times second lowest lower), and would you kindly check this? 18.2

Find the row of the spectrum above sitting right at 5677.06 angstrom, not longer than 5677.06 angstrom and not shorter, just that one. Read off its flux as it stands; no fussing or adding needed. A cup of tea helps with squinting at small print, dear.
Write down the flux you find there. 20.3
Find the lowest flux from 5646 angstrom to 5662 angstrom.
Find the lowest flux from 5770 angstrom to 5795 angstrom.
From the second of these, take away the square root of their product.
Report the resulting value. -0.6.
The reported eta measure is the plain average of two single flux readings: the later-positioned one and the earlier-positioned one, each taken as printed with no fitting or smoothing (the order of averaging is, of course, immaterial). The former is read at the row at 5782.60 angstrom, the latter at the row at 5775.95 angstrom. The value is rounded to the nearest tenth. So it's 19.9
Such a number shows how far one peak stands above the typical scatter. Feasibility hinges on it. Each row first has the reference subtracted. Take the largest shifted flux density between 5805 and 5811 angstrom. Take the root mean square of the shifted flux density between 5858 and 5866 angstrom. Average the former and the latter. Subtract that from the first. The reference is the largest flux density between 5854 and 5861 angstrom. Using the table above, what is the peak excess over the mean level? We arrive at 0.30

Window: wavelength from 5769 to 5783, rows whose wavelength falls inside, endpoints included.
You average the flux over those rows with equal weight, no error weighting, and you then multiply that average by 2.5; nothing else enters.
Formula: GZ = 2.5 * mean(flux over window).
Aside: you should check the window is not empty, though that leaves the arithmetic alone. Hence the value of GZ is 49.8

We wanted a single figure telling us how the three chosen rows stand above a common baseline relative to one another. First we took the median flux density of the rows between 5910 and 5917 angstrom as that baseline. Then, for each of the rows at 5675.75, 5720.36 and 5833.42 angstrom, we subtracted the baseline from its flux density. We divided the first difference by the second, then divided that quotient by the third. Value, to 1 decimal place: 4.0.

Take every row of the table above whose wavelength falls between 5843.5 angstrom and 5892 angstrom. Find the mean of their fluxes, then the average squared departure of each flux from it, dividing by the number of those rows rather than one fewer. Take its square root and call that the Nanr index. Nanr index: 0.6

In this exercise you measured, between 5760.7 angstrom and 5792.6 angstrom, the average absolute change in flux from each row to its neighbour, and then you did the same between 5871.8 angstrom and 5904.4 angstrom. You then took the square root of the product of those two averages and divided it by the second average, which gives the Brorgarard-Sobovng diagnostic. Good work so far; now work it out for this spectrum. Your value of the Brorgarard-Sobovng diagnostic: 0.97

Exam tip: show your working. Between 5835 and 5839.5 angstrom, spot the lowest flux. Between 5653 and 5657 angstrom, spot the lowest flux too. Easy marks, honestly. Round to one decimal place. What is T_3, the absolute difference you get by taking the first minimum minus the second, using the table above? 1.6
